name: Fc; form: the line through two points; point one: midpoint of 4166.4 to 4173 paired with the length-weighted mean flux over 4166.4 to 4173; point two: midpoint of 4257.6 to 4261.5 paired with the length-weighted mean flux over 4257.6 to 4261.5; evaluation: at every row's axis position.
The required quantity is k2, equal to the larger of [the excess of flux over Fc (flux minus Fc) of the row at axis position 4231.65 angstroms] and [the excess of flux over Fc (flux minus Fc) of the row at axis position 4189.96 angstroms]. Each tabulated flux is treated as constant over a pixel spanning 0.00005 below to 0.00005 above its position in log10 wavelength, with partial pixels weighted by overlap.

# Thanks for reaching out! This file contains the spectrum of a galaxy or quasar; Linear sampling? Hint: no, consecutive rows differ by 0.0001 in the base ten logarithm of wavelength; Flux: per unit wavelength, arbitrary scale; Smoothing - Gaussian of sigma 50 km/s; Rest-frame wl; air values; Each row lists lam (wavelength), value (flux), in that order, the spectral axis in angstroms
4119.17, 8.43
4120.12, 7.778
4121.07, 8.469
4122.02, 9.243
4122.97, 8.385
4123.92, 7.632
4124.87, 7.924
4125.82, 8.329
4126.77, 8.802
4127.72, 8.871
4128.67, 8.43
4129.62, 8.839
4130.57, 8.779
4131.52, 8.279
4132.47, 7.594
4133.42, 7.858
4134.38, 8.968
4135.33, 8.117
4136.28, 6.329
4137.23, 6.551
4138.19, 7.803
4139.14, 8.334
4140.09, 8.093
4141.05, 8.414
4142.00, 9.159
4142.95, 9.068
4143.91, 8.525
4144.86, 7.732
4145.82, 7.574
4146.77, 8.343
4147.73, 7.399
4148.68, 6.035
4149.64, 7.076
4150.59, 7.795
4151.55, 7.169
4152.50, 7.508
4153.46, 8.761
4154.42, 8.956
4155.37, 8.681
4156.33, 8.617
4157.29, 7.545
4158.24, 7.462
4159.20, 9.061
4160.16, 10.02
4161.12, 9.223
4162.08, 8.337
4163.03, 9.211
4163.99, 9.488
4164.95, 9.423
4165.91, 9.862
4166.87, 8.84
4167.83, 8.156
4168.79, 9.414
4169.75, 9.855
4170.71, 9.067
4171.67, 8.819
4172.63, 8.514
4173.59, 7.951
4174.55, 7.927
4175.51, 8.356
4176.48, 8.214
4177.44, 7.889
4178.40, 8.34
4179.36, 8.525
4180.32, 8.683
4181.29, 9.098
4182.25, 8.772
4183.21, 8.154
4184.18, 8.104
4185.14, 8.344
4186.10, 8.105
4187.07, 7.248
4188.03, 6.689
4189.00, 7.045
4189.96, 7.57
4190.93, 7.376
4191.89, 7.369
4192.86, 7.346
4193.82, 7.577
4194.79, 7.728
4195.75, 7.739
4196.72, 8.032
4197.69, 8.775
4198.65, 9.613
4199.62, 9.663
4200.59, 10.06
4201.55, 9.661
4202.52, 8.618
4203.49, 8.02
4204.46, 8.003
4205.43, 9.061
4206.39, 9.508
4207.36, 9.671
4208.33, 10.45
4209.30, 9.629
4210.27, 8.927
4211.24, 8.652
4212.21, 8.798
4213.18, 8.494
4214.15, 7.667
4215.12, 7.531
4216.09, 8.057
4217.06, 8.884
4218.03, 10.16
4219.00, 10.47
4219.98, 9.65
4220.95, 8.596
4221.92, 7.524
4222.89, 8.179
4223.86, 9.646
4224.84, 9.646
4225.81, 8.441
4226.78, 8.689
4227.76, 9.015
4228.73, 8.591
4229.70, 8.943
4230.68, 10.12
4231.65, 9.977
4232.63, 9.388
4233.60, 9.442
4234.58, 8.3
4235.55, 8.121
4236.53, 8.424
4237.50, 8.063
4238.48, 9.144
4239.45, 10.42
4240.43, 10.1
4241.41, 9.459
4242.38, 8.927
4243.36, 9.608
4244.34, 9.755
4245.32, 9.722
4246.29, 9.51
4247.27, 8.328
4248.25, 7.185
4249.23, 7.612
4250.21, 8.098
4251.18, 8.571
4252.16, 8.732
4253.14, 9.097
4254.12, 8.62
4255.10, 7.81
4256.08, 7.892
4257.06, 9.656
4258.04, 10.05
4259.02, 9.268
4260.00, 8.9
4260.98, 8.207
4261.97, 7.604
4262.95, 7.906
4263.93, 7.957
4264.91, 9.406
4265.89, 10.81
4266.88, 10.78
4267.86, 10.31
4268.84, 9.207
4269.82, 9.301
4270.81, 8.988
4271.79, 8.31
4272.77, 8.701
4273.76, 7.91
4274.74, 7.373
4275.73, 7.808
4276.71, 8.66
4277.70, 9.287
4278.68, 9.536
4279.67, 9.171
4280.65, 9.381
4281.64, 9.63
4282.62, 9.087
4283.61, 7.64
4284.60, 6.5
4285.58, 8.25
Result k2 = 0.9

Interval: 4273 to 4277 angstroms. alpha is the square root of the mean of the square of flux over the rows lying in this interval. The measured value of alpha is 7.95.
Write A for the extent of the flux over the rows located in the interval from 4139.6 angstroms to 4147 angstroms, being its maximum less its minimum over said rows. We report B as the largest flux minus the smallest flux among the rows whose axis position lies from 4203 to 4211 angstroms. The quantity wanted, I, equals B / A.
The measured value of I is 1.54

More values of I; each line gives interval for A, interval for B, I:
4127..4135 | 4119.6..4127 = 1.17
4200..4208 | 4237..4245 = 1.15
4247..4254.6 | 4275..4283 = 0.95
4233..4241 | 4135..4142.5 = 1.20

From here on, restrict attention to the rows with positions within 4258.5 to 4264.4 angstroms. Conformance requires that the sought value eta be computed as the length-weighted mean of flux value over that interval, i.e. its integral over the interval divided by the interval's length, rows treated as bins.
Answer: 8.3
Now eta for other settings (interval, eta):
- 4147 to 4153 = 7.2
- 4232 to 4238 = 8.6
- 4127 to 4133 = 8.5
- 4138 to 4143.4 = 8.5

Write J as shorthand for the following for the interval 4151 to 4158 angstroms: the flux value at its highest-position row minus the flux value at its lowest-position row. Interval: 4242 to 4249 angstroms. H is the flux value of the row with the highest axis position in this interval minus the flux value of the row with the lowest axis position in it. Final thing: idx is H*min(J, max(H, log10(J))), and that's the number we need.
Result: 0.7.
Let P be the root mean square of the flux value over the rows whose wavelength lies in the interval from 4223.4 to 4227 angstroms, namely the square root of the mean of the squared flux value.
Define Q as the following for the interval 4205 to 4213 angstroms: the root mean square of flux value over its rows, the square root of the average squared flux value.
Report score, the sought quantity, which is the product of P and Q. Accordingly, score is 85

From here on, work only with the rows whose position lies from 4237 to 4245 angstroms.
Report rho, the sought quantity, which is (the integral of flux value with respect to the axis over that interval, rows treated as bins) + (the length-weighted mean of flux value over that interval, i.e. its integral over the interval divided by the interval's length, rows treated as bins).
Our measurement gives 85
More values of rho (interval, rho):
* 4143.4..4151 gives 65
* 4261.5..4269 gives 79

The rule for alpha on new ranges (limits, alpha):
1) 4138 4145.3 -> 8.41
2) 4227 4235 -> 9.24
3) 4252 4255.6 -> 8.58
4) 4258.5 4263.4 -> 8.40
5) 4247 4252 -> 7.97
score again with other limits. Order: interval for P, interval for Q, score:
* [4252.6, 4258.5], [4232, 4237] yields 78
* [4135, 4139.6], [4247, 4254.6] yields 62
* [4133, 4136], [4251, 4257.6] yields 72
